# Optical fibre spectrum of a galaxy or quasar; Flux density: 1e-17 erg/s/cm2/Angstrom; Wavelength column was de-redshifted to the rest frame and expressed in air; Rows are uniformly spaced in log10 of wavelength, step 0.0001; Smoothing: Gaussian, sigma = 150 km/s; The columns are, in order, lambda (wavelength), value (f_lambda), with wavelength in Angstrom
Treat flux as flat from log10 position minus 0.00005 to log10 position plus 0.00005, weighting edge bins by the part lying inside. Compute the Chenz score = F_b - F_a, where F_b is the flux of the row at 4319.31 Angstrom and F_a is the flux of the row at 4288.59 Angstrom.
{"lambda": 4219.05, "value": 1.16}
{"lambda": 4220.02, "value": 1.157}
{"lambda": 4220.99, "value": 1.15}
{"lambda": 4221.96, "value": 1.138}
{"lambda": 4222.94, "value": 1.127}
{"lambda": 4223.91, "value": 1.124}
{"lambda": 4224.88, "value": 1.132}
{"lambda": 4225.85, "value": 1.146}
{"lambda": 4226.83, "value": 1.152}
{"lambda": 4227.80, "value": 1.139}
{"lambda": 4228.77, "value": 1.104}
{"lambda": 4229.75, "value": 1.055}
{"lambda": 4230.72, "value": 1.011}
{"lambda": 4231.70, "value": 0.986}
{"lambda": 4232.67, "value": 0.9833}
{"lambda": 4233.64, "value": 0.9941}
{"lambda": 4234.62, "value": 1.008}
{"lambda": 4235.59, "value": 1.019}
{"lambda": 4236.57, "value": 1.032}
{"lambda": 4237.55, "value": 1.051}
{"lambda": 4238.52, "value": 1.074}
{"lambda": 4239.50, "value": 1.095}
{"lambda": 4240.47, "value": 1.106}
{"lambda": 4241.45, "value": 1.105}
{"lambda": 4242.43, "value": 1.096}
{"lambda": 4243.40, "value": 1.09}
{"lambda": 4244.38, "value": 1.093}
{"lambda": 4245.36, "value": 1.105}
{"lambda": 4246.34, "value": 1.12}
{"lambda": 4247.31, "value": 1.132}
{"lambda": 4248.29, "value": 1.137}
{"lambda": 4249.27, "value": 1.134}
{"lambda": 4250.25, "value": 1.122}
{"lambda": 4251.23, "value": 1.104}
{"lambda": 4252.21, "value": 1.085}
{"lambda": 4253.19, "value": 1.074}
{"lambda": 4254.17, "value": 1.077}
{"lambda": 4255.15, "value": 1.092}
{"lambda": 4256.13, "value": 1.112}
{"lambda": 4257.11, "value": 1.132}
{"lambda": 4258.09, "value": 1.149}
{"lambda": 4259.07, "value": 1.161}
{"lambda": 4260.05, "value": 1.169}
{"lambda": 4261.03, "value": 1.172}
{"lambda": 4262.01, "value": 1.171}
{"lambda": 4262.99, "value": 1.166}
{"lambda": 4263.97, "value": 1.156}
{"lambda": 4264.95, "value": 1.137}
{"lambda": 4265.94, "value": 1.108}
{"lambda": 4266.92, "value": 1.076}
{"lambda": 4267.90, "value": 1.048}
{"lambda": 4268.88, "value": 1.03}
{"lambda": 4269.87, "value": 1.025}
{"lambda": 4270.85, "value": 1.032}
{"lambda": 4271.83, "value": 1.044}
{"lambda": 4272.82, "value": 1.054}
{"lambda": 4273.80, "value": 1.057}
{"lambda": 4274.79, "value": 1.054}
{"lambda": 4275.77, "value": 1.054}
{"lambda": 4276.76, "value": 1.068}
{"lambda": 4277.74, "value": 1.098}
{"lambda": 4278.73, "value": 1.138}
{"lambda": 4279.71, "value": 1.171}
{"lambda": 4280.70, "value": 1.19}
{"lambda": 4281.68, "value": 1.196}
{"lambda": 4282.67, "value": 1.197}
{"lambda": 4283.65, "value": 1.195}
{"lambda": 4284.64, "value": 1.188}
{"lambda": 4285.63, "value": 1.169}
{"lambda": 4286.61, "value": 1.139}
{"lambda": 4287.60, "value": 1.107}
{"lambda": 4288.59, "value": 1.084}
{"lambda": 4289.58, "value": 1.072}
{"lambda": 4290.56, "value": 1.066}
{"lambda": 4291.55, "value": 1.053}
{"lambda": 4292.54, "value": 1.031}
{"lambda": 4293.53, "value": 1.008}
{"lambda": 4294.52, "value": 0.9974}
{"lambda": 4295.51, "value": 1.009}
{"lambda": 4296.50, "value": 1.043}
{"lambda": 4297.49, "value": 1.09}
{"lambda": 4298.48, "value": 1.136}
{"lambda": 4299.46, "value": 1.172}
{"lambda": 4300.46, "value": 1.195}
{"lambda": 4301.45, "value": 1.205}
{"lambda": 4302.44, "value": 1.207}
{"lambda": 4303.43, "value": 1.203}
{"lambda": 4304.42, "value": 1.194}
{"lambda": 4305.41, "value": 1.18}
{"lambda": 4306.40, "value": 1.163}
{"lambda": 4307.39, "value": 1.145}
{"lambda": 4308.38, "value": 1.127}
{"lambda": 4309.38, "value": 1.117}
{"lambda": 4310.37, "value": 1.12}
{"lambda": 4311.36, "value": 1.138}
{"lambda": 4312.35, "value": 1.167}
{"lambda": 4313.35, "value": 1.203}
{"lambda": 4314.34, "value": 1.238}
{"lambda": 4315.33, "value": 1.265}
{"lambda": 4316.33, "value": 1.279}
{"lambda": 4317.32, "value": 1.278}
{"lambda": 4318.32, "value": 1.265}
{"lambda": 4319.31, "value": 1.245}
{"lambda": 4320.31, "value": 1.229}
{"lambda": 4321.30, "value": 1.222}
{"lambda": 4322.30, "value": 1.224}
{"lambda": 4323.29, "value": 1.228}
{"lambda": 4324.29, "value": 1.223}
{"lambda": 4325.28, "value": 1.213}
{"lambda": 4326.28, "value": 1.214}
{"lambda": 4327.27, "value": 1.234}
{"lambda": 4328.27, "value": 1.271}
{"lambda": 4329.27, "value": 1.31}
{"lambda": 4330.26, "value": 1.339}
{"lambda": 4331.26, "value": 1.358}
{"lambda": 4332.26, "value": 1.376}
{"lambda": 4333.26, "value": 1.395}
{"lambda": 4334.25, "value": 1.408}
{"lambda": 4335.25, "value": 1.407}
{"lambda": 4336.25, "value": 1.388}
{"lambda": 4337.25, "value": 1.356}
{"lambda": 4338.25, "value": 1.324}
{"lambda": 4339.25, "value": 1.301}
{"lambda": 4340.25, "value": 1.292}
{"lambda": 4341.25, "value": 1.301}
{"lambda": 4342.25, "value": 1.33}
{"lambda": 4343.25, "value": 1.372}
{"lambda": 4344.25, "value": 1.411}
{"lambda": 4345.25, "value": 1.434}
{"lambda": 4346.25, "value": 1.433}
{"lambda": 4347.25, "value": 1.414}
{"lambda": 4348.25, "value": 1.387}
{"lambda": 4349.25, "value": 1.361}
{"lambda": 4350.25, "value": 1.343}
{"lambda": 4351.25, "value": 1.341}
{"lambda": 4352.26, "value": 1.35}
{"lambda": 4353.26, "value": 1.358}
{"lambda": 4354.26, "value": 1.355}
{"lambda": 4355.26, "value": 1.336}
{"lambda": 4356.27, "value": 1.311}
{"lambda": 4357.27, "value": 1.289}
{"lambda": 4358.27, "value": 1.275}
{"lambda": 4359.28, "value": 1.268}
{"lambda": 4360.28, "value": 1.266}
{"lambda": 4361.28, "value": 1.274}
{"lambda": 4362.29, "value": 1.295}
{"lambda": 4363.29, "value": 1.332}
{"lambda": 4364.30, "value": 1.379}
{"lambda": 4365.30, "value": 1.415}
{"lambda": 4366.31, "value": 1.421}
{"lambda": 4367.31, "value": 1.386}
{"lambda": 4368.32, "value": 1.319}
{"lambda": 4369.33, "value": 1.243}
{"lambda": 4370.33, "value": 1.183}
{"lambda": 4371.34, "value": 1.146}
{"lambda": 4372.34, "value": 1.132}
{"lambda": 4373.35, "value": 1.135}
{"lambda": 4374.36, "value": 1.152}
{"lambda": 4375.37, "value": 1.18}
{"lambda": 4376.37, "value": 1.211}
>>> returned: 0.16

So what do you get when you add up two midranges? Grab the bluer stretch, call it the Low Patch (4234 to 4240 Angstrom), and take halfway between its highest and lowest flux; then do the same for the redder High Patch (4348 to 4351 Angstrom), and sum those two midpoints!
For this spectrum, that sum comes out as 2.42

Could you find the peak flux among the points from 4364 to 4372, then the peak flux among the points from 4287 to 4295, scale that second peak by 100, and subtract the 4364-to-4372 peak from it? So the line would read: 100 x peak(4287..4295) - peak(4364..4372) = 109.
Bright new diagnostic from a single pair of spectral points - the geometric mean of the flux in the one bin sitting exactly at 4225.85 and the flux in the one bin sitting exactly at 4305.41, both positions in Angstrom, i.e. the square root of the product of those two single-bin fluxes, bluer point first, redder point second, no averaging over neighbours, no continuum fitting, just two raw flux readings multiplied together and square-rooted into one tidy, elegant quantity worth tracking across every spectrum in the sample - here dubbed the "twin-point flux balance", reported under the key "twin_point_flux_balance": 1.16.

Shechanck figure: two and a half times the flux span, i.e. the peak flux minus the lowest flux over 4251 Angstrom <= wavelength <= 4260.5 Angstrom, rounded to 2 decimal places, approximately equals 0.24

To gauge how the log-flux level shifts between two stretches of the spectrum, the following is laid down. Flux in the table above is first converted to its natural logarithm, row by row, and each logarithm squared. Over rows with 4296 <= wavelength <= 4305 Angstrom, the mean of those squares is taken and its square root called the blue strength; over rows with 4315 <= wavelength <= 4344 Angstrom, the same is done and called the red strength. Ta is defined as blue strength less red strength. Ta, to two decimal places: -0.11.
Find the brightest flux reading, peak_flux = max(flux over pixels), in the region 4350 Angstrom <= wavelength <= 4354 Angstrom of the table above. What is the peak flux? 1.358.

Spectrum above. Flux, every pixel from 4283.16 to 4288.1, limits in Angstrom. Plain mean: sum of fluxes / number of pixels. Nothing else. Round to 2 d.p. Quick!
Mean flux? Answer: 1.16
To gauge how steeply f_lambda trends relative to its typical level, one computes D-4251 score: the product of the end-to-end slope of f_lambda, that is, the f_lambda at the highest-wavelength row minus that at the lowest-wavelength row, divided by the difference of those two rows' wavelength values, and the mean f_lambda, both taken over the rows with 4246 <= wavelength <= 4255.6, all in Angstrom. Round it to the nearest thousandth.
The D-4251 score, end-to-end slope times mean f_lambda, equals -0.004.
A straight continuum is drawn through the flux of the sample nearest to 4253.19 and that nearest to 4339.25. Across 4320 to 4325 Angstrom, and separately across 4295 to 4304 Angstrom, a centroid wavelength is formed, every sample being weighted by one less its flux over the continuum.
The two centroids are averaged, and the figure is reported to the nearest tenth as 4309.6 Angstrom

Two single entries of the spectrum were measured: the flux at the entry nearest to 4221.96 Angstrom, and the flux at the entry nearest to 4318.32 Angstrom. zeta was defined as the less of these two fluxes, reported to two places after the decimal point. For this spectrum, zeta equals 1.14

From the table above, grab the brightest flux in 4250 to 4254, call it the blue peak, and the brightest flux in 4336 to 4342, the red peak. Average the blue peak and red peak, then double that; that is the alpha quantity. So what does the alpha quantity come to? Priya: 2.5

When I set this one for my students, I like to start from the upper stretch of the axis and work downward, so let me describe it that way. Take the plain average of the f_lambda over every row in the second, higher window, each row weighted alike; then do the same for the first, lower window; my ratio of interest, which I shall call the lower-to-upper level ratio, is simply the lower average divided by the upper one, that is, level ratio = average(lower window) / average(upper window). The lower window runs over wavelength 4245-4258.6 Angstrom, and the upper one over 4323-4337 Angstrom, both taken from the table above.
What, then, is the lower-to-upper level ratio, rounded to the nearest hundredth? 0.85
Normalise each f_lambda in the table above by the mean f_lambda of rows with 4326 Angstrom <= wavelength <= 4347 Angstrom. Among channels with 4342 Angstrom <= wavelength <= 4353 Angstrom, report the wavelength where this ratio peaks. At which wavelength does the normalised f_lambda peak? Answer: 4345.25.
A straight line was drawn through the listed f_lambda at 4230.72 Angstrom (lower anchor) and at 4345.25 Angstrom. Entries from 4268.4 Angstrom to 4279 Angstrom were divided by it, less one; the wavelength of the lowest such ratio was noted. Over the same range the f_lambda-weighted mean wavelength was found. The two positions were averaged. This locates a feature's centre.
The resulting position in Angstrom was 4271.9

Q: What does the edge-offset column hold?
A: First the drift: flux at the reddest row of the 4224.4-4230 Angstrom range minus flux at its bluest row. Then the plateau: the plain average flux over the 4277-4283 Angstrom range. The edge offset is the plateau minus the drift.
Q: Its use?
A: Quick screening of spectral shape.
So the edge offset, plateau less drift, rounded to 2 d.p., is 1.24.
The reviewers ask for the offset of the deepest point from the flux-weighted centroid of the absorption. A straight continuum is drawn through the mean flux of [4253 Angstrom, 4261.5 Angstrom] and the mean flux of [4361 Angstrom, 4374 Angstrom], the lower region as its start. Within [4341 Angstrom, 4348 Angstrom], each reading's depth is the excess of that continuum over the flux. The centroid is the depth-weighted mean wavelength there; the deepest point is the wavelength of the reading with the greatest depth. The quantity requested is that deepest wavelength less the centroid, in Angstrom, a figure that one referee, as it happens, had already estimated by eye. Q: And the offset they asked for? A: -3.6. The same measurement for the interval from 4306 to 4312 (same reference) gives 0.2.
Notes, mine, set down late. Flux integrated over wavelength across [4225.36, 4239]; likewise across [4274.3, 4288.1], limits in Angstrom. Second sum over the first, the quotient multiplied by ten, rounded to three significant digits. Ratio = 10.9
